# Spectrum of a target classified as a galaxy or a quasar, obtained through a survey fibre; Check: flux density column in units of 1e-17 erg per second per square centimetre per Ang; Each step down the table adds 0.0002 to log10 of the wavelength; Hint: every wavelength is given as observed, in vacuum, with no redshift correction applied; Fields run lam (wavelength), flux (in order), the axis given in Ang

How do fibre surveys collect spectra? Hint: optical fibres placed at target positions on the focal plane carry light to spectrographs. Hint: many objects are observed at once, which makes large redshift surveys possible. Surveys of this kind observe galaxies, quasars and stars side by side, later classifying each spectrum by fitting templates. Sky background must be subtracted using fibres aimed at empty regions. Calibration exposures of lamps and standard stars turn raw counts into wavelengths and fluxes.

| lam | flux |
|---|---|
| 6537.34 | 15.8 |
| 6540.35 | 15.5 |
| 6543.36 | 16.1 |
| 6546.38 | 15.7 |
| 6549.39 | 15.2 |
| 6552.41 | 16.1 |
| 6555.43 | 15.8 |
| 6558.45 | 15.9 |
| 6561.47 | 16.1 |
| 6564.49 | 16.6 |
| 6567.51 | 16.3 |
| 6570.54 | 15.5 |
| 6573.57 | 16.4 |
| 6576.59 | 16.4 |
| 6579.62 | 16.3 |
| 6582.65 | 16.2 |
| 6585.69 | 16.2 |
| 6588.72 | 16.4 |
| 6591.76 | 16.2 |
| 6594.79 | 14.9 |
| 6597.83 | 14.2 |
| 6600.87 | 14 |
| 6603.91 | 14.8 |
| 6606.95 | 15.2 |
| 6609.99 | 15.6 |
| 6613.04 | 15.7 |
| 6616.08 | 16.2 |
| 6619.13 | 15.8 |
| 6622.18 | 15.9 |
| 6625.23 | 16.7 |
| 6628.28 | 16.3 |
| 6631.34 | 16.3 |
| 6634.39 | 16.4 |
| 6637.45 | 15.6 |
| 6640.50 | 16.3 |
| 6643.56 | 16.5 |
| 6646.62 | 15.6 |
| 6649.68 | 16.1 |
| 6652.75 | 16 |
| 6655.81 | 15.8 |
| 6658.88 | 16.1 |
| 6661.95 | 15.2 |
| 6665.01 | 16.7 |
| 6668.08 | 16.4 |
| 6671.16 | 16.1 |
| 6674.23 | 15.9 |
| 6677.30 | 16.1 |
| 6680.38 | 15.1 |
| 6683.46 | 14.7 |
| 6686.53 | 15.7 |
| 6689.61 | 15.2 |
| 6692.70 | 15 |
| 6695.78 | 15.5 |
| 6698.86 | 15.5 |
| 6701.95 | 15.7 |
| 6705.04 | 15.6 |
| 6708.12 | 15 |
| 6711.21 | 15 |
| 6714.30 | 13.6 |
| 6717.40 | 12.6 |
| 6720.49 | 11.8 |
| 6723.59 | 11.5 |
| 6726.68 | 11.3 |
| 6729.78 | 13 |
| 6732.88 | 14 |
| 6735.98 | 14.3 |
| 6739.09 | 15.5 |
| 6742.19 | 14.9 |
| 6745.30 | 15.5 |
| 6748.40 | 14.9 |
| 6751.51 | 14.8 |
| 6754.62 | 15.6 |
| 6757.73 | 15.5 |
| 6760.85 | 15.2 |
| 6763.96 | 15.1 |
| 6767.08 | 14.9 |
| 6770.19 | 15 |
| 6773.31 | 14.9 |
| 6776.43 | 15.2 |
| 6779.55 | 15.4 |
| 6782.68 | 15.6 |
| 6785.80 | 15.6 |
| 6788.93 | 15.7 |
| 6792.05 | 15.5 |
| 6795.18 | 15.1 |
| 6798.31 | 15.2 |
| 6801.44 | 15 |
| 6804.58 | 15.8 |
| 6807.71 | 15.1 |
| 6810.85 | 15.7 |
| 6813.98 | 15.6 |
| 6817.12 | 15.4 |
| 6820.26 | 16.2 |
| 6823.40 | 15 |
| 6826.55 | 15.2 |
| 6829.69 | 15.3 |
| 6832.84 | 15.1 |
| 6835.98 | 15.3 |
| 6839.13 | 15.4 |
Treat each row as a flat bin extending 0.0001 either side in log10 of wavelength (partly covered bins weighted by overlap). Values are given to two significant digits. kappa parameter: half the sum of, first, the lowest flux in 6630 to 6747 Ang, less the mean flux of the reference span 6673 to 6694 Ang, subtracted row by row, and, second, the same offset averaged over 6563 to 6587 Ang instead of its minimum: -1.6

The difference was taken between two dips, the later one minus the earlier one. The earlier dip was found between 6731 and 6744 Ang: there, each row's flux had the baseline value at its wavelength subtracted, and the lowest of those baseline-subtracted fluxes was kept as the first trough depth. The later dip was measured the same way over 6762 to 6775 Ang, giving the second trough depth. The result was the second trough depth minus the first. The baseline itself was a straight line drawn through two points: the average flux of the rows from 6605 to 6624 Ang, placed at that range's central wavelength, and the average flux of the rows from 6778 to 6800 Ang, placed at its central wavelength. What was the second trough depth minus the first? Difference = 1.0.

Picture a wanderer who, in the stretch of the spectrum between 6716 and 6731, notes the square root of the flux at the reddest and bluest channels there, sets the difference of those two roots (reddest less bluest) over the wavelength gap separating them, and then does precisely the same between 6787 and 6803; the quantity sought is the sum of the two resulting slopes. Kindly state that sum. -0.003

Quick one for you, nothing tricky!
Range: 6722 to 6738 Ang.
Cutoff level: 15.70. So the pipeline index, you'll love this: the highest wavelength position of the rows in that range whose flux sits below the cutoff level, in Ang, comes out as 6735.98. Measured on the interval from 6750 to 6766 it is 6763.96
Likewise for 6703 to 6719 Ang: 6717.40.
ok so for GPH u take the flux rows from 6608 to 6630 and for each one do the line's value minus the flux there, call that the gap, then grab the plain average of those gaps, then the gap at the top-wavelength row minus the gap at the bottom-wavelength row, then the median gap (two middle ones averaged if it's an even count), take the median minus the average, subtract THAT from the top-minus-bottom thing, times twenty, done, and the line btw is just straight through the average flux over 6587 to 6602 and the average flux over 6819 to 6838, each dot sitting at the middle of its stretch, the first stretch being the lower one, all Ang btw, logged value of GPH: -16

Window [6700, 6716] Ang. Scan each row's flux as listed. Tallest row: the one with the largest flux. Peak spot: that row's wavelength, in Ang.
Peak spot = 6701.95 Ang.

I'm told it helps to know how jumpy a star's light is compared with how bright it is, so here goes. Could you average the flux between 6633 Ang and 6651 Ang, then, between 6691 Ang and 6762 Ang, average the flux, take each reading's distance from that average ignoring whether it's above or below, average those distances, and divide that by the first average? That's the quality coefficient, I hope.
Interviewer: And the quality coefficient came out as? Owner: 0.071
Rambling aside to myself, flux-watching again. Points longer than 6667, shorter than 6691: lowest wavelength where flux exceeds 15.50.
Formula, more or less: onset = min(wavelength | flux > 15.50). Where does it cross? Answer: 6668.08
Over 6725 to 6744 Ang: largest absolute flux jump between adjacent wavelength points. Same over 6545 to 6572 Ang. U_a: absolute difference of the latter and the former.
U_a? 0.8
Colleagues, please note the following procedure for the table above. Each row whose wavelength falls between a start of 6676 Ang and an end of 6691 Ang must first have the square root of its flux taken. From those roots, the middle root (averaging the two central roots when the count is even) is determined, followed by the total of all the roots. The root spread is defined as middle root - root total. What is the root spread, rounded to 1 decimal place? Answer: -15.7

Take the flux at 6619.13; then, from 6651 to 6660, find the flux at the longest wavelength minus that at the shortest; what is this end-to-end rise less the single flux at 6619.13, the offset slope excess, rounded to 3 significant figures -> -15.7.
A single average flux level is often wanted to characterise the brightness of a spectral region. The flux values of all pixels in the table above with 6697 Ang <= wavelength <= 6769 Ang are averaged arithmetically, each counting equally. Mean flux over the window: 14.4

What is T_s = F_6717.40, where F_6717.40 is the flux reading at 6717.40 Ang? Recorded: 12.6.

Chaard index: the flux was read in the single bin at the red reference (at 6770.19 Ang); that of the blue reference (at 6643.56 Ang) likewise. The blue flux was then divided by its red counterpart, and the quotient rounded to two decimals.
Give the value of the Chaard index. 1.10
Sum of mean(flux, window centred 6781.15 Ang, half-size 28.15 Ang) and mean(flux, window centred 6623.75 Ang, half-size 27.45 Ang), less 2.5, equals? 28.5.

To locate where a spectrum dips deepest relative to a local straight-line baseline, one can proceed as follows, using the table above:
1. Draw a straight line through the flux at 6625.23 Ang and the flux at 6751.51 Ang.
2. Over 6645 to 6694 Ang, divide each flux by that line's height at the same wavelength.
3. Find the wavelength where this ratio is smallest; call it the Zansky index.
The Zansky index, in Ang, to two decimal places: 6683.46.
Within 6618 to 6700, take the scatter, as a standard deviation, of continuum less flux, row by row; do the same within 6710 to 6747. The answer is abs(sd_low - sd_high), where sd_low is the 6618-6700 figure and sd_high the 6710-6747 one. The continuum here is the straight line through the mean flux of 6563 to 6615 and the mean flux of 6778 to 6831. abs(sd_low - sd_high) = 1.0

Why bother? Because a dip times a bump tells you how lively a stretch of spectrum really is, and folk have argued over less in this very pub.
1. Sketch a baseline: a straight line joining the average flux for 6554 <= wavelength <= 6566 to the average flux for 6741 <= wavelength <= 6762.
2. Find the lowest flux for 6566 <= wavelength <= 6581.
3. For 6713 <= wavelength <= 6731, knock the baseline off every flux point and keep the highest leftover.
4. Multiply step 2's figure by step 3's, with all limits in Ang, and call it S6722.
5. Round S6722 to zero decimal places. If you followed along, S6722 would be -28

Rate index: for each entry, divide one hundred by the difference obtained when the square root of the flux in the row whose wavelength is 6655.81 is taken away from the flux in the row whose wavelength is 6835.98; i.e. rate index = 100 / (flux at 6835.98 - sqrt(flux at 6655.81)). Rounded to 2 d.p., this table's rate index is 8.83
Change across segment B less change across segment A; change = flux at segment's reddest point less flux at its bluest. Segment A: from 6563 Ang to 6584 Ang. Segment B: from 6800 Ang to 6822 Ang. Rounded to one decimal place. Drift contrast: 1.6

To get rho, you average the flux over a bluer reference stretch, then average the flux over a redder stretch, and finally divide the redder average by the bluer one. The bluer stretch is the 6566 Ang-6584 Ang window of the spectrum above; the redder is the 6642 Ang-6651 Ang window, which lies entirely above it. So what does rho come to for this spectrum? 0.993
